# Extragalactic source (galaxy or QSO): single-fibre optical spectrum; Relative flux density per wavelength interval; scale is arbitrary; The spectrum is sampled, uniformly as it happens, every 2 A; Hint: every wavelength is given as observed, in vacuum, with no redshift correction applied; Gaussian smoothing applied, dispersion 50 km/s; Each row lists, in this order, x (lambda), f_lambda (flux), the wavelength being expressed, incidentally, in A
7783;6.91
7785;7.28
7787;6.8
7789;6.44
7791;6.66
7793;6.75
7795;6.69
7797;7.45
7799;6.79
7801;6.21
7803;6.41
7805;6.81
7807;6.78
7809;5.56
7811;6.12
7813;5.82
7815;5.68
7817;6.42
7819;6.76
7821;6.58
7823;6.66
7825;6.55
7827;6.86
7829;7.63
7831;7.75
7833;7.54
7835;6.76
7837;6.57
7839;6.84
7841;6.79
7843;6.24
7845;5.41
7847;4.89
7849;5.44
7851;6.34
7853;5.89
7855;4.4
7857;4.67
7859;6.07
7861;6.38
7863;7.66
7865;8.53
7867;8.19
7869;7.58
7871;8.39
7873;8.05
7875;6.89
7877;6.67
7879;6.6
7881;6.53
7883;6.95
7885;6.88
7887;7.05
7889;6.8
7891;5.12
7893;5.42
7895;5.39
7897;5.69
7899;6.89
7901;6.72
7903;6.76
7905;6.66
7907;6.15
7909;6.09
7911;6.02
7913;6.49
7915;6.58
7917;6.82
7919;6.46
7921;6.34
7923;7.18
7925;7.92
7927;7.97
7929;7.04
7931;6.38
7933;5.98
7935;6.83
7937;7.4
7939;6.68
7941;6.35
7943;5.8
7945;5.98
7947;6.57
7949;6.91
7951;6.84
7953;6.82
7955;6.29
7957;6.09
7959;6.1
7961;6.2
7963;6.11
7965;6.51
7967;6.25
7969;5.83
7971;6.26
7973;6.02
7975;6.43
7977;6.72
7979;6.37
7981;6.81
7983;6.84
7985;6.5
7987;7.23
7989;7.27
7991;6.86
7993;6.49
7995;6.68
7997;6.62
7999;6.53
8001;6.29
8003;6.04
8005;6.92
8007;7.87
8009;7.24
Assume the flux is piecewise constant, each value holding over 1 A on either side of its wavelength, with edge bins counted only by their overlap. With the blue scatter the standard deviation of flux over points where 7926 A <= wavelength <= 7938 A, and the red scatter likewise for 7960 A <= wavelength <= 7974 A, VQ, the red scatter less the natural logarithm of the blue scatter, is 0.6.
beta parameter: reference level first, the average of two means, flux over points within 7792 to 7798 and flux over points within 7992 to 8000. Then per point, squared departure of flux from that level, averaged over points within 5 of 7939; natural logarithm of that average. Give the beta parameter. -1.2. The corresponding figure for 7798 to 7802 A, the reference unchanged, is -1.8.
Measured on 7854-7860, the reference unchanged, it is 1.3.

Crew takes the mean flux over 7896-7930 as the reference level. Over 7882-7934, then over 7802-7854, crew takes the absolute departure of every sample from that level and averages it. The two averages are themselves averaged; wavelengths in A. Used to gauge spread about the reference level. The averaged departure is 0.53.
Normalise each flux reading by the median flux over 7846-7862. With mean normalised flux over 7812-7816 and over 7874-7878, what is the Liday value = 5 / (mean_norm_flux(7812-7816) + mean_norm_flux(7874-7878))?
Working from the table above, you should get 2.26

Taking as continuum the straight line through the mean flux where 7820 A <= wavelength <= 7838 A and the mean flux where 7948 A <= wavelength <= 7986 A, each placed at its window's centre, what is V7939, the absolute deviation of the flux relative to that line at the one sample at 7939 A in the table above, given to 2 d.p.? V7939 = 0.15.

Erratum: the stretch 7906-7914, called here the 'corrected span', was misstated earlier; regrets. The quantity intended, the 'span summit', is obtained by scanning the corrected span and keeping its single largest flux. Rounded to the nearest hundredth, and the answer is 6.49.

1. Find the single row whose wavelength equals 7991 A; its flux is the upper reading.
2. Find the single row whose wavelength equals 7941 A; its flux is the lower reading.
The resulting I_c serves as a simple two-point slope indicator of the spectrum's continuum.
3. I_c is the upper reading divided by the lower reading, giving 1.08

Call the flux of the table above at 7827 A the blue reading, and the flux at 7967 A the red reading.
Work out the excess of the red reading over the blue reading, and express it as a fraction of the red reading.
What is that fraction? -0.098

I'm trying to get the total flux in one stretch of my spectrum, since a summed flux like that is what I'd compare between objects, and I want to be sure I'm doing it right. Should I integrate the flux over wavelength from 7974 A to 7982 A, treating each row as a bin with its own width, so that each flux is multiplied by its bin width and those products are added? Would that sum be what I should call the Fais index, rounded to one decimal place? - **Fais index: 52.7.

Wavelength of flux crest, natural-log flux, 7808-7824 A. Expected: 7819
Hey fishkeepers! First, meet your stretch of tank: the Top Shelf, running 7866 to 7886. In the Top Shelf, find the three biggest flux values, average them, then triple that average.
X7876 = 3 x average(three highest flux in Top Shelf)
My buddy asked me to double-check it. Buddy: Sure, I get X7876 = 24.6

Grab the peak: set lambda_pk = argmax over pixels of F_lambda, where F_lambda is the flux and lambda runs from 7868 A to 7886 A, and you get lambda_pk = 7871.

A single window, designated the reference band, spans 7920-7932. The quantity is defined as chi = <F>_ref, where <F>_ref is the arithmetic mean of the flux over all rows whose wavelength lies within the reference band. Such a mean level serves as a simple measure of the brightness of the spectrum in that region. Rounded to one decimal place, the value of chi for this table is 7.1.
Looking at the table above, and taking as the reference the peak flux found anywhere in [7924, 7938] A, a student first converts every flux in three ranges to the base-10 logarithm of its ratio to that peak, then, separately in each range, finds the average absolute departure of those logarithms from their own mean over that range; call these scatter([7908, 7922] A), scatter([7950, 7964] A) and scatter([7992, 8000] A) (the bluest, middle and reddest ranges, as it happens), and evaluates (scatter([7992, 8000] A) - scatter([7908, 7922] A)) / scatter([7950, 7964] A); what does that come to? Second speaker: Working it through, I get -0.5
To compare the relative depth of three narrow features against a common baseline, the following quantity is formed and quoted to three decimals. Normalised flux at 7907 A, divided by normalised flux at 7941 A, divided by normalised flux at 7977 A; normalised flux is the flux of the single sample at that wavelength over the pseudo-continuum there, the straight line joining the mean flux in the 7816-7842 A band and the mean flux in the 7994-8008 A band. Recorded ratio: 0.965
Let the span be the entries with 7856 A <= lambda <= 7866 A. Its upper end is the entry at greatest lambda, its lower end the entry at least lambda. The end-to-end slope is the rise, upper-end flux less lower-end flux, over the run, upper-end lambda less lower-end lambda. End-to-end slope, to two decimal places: 0.48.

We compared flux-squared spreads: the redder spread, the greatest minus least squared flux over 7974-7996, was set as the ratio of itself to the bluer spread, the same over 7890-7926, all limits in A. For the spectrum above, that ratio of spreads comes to 0.34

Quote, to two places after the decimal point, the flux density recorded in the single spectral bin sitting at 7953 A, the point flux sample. 6.82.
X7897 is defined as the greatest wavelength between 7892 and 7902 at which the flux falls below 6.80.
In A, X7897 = 7901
